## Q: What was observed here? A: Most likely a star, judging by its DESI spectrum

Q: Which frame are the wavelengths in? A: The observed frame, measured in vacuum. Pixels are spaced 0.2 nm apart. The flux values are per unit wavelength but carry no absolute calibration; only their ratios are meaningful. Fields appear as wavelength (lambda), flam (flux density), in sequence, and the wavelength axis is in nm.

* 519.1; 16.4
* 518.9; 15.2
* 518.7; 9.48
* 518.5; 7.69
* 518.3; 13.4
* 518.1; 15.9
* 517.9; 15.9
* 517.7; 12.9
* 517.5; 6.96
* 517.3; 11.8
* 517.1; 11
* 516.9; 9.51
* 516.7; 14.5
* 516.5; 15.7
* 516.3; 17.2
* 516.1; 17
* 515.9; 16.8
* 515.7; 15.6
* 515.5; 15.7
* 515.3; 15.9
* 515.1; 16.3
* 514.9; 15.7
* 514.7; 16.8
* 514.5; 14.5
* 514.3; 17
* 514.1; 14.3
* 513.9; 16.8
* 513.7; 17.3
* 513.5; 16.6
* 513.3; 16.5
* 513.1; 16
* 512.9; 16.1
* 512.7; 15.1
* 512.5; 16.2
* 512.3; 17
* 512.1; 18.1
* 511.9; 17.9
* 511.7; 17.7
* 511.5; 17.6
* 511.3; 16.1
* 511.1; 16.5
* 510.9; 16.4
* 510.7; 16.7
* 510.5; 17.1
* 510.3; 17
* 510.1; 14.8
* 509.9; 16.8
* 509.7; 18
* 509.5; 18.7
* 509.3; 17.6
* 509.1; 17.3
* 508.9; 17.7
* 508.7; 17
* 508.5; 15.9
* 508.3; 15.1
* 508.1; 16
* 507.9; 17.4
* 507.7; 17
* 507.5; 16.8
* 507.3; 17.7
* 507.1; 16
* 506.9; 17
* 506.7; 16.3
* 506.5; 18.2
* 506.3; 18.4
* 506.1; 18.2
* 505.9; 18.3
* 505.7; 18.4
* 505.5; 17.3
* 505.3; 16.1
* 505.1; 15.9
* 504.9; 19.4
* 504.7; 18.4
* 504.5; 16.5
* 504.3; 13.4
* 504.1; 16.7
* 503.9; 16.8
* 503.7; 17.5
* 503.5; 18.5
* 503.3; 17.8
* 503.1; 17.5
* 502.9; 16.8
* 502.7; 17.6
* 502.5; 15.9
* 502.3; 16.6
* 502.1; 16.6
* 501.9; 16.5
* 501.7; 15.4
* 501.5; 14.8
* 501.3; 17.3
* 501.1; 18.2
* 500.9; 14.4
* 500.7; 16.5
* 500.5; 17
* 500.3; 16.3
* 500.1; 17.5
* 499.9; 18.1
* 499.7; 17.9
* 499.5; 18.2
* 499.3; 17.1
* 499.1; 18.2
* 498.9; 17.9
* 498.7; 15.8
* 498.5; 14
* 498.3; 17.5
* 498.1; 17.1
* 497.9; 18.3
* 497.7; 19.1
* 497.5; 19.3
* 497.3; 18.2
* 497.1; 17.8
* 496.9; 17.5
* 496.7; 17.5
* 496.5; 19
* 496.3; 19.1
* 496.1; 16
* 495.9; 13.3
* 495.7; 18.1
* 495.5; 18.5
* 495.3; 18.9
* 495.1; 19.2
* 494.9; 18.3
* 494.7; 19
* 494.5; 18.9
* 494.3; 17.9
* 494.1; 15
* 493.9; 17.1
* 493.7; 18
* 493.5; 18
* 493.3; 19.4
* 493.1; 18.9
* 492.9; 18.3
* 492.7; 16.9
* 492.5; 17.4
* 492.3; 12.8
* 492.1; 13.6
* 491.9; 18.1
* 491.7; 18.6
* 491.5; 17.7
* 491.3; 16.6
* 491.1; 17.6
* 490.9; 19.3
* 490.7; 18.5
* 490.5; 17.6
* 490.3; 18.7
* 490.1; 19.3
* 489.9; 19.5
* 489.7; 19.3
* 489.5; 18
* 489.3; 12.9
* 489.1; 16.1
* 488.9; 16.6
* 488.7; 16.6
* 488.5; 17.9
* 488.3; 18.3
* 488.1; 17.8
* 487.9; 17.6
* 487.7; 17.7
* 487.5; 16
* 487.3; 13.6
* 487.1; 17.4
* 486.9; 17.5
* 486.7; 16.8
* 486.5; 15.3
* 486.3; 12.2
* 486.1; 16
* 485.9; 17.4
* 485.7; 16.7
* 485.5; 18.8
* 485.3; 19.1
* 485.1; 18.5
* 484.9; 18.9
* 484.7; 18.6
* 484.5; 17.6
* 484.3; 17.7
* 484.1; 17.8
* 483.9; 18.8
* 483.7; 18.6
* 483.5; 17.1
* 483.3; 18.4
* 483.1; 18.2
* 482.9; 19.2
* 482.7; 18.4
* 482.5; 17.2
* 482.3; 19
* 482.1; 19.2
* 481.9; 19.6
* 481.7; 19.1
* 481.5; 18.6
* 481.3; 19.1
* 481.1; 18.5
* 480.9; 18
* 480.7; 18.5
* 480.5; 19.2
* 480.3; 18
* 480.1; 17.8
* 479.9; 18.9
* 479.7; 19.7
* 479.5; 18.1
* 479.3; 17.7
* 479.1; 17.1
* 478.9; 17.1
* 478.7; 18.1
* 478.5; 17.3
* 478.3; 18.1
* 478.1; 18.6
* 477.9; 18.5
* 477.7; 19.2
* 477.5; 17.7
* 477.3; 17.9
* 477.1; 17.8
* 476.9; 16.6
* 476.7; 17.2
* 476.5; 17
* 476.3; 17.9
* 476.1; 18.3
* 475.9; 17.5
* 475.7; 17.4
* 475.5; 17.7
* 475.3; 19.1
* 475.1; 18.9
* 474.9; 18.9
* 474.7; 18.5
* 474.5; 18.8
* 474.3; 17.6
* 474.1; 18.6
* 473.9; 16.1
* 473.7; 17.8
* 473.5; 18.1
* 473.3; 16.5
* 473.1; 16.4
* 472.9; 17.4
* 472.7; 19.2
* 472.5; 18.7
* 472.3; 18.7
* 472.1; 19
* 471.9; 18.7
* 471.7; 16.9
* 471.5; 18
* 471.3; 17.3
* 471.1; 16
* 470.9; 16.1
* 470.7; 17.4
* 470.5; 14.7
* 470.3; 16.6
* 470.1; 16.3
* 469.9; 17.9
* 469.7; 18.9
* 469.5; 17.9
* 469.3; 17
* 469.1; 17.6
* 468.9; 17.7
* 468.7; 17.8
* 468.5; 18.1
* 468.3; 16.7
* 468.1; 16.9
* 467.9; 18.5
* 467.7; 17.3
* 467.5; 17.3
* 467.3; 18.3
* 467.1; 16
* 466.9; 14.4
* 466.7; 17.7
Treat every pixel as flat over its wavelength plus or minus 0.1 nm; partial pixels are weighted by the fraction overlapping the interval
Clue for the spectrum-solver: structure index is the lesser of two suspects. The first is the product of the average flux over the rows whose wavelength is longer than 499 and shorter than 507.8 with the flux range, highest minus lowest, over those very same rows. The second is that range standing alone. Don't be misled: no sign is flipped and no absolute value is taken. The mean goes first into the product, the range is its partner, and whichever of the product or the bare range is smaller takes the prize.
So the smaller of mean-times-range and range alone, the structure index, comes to 6.0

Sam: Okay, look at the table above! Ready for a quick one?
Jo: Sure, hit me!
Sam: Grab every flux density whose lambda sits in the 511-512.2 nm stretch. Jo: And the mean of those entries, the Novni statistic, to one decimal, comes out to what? 17.3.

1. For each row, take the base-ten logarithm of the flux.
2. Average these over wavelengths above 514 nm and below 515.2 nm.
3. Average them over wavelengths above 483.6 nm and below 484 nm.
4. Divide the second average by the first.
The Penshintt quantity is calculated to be 1.06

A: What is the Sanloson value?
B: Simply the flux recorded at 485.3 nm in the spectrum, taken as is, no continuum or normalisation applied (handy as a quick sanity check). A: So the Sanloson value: 19.1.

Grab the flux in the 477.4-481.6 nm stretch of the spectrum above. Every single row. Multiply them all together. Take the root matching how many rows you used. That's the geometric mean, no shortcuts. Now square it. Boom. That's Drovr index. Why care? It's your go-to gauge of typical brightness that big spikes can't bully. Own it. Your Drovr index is 334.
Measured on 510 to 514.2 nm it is 273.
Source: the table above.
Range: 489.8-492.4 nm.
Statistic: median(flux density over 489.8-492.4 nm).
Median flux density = 18.1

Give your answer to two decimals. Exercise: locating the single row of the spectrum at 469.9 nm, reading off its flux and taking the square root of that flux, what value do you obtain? 4.23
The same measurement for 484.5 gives 4.20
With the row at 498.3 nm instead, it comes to 4.18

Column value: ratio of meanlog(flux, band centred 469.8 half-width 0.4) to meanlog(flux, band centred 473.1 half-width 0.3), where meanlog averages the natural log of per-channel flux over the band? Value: 1.02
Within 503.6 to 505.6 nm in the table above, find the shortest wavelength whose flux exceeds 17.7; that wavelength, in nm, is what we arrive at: 504.7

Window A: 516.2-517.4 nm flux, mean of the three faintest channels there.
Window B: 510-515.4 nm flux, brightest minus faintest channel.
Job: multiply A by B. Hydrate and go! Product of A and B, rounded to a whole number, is 41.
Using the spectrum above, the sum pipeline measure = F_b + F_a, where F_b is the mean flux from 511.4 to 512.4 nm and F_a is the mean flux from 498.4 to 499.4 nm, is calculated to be 34.3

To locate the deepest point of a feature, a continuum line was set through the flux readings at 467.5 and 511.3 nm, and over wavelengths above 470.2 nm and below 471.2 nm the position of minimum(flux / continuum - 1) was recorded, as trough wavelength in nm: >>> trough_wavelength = 470.5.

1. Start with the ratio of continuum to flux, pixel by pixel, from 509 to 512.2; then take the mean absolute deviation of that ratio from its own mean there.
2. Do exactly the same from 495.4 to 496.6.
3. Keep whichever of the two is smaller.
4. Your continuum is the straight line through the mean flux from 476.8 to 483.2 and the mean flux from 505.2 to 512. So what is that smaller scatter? 0.042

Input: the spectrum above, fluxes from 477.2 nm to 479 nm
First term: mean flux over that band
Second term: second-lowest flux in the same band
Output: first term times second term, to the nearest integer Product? 312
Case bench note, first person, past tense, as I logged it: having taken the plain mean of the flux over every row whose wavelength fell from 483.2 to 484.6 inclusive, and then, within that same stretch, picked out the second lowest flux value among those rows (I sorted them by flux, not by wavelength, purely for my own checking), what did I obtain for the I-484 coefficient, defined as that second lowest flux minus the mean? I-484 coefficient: -0.40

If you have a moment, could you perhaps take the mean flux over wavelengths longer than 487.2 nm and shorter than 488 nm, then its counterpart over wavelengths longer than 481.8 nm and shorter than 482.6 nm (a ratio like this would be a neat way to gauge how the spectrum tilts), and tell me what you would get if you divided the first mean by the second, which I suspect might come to 0.87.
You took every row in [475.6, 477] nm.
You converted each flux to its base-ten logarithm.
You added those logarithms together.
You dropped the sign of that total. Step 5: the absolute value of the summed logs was 8.68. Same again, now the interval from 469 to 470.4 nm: 8.69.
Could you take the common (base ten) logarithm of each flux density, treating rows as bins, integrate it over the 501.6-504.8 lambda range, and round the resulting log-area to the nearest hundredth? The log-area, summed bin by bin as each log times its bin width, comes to 3.92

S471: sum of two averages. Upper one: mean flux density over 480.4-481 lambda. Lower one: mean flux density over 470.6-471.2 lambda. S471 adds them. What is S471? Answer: 35.1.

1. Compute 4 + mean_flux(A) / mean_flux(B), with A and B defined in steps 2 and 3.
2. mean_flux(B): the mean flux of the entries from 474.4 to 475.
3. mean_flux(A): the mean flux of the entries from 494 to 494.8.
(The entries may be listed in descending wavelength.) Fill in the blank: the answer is 4.94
